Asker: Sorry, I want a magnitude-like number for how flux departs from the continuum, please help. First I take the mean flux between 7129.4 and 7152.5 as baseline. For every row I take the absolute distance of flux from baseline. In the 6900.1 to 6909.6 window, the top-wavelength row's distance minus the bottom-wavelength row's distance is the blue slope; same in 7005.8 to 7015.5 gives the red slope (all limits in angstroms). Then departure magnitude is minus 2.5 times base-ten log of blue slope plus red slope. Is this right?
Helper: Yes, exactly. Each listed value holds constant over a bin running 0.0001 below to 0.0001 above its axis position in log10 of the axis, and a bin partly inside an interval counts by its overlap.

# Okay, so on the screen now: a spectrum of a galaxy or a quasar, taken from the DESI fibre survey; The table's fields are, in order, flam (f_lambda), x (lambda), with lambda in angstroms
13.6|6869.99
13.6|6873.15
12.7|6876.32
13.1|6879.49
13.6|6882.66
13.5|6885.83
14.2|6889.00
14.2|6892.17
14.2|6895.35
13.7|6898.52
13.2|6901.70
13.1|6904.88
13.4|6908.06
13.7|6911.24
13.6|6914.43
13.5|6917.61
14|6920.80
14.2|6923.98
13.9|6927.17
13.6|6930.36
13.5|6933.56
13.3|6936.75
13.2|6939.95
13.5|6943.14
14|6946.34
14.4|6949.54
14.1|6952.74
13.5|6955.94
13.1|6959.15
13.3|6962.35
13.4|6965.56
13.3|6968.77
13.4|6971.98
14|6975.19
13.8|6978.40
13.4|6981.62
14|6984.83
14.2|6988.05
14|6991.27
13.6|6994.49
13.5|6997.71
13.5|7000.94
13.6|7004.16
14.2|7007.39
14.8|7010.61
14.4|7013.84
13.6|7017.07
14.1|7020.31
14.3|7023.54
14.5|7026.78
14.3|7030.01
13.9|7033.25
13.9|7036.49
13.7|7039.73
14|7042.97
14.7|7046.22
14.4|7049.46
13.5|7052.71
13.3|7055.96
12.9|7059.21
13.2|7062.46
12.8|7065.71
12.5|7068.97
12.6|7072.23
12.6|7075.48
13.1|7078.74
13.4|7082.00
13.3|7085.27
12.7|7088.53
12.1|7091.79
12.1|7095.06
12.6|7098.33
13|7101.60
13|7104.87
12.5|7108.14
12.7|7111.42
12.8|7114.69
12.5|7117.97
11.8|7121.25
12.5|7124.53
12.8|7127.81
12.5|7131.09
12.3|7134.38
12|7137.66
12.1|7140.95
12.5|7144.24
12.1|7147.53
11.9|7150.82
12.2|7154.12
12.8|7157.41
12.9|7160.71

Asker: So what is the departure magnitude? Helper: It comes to 0.99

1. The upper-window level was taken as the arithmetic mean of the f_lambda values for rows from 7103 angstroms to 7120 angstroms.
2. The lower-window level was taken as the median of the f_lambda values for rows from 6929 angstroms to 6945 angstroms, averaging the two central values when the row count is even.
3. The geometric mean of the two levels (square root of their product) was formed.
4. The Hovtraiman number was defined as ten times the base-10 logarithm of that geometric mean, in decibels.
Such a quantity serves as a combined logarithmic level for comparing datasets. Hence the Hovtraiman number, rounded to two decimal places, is 11.17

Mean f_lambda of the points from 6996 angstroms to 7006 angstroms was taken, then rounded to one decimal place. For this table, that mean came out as 13.5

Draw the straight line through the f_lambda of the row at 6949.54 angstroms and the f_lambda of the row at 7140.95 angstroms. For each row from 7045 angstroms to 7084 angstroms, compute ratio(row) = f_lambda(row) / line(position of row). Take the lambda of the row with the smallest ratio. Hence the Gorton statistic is 7068.97 angstroms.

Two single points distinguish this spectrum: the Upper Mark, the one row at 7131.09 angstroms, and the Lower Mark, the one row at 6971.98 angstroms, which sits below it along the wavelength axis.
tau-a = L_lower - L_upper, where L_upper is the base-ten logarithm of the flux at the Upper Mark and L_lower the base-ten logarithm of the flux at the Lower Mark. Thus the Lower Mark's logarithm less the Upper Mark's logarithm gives 0.030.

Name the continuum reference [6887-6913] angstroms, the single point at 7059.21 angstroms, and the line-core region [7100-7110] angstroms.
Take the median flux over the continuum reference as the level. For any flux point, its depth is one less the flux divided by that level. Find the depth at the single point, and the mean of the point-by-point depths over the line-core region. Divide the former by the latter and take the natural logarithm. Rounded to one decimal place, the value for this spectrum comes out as -0.1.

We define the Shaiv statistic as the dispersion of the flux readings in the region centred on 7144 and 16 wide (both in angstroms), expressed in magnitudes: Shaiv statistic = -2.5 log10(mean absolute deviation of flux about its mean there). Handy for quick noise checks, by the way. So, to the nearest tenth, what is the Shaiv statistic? 2.0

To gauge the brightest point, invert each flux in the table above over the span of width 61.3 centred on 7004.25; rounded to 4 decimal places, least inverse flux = 0.0676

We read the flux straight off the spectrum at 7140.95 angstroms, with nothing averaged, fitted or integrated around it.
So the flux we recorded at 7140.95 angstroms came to 12.1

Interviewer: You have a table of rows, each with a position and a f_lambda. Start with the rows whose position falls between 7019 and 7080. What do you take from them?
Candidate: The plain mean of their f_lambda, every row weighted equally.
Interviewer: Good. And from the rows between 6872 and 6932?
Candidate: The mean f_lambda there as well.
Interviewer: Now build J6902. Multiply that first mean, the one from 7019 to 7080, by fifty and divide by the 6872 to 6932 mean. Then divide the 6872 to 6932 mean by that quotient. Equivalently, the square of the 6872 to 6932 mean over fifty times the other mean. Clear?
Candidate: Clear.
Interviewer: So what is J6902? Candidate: 0.273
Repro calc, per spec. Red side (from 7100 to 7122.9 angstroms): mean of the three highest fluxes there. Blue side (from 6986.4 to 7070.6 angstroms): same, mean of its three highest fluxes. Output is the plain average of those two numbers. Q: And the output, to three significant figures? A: 13.8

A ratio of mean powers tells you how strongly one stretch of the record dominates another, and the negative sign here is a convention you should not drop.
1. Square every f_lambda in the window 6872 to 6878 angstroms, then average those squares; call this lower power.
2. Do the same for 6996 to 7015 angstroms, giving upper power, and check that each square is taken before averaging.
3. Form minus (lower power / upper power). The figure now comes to -0.88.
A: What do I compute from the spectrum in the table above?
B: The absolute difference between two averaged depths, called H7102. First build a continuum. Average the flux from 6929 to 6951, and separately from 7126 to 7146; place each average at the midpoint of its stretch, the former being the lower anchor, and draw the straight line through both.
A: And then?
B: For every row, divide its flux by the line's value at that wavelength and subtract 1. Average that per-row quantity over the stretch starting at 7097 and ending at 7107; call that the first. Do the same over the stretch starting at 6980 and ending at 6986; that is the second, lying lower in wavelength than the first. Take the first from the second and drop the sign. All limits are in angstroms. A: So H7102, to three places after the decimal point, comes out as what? 0.003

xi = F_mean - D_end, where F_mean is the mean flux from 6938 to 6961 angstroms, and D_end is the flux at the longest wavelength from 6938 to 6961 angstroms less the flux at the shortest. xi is 13.8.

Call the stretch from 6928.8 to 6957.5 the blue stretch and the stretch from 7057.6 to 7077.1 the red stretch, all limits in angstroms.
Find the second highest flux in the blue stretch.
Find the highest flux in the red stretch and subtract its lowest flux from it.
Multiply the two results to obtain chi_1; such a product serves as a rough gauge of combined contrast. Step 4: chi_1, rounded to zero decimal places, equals 10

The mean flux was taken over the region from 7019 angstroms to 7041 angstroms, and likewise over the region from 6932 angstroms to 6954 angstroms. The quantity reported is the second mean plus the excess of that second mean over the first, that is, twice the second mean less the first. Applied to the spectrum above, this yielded 13.3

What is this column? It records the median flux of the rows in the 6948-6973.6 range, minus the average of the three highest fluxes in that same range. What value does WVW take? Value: -0.60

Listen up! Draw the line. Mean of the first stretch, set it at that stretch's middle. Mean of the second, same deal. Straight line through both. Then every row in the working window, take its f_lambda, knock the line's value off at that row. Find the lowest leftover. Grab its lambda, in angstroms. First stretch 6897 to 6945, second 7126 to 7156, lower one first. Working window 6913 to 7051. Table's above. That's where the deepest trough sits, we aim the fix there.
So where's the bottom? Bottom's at 6939.95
